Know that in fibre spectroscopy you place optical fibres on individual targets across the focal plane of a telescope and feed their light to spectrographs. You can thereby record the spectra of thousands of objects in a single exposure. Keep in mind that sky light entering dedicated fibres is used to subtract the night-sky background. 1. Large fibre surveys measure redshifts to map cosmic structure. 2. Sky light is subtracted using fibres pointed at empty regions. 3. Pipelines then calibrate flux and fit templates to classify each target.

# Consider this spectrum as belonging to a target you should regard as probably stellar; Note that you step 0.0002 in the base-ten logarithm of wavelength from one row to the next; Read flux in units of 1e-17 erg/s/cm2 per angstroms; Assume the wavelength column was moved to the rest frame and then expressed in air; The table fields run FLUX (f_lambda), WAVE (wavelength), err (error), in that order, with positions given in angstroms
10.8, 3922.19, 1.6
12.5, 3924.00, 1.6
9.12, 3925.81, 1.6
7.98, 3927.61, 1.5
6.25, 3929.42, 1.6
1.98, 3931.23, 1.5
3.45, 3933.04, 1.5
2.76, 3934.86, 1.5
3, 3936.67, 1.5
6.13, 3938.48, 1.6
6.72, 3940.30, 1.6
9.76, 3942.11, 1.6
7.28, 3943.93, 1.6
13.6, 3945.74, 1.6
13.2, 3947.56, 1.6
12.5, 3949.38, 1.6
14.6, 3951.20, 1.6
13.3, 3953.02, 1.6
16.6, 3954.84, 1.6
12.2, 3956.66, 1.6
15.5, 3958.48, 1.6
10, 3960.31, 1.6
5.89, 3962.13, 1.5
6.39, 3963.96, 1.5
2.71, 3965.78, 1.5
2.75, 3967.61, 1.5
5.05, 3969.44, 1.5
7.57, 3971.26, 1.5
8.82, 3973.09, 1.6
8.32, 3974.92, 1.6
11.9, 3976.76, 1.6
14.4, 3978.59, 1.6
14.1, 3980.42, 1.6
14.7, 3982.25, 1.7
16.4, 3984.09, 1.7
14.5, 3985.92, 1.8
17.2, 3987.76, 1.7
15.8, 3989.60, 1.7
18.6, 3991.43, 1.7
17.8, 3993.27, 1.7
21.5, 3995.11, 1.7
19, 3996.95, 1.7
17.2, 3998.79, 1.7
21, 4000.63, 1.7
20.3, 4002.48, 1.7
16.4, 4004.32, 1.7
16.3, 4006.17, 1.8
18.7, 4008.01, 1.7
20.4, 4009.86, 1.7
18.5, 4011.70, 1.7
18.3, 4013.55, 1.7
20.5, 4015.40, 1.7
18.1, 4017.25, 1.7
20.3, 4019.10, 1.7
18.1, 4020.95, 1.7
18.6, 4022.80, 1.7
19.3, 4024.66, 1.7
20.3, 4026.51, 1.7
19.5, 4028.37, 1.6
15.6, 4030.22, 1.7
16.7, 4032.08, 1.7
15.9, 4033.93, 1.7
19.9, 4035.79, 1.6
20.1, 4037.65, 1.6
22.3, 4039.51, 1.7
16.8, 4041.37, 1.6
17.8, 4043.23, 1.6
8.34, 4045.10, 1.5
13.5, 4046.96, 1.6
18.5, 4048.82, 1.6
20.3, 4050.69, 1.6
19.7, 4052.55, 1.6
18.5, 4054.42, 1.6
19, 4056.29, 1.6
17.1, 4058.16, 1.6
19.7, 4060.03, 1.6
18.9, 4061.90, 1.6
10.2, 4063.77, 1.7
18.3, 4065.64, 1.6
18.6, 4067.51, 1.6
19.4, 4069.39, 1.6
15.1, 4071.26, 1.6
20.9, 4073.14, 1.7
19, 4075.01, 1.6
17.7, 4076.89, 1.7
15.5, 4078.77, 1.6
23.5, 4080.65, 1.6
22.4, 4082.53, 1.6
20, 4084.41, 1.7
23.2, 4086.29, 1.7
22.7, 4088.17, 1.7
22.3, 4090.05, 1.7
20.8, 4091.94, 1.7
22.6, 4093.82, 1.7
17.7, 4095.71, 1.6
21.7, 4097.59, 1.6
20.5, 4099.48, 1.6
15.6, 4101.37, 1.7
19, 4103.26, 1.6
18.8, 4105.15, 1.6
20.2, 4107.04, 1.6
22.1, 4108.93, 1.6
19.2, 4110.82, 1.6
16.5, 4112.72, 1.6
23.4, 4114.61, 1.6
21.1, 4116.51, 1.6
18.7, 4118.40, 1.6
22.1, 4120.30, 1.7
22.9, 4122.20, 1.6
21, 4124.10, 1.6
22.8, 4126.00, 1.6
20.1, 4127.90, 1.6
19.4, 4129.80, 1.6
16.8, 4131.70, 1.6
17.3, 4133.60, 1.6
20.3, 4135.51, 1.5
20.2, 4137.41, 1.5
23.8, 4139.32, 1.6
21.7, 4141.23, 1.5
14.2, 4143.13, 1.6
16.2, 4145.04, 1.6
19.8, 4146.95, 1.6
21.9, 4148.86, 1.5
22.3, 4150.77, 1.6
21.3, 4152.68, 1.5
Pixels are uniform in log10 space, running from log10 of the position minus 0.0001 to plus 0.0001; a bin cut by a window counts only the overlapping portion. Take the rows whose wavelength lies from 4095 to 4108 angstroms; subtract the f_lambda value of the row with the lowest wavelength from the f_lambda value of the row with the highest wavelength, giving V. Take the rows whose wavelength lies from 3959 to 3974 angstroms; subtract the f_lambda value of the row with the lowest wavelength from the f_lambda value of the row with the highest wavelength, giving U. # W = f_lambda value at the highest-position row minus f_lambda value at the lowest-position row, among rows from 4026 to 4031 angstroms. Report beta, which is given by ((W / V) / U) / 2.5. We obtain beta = 0.6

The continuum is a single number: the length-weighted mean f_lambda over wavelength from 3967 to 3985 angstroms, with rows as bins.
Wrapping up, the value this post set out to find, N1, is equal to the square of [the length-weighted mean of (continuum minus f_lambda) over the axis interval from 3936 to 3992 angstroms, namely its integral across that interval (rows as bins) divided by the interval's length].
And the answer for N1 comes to 0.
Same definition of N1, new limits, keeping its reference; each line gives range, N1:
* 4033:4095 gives 67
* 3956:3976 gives 8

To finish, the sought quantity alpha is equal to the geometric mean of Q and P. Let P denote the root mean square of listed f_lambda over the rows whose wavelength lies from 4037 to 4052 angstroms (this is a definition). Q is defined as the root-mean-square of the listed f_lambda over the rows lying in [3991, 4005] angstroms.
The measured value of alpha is 18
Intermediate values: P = 17.7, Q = 19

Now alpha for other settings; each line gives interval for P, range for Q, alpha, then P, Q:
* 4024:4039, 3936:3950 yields 13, 18.5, 10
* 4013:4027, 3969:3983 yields 15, 19.2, 11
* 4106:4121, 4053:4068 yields 19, 20.5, 18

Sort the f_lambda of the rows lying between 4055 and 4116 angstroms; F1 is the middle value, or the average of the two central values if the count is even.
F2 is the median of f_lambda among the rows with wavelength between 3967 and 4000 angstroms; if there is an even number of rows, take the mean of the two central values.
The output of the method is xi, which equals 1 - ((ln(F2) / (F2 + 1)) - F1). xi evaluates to 20.1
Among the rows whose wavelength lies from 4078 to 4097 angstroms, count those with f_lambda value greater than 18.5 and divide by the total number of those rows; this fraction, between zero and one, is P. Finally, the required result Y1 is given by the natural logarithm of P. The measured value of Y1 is -0.22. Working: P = 0.80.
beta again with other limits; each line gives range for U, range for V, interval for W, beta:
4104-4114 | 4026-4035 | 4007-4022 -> 0.0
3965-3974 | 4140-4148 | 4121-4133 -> 0.2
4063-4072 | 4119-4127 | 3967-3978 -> 1.1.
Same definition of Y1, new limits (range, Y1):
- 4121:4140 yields -0.22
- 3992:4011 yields -0.51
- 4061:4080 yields -0.69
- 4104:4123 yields -0.11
